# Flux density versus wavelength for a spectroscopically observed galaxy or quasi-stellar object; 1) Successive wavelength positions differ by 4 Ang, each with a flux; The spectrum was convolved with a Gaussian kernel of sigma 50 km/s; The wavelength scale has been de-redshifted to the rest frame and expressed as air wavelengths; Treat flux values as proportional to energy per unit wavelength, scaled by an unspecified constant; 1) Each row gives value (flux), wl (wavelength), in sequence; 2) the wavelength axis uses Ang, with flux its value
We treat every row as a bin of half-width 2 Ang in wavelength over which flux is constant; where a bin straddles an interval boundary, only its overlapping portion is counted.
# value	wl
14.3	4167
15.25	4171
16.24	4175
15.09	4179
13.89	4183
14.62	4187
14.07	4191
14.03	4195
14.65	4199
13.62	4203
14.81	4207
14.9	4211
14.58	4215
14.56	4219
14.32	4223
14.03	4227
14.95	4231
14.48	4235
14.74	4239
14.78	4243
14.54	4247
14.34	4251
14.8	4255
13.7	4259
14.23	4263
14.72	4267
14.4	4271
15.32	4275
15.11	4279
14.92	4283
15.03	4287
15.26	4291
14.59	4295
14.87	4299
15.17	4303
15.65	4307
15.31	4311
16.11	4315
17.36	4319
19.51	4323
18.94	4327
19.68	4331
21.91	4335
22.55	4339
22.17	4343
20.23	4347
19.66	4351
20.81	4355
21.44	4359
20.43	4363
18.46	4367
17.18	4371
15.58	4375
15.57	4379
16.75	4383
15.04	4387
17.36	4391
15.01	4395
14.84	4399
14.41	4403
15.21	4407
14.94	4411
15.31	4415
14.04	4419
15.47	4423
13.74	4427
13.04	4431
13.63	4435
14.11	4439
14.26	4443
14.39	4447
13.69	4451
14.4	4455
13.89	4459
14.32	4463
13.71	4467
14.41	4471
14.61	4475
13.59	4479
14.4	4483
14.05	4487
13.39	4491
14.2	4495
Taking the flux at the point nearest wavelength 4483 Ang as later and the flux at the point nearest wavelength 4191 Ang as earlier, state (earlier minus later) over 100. -0.003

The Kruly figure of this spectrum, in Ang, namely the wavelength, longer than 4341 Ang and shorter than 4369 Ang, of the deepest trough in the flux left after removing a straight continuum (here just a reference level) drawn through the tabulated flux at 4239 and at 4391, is 4367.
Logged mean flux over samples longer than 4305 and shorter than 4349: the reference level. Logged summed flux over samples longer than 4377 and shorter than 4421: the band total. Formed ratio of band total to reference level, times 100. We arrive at 885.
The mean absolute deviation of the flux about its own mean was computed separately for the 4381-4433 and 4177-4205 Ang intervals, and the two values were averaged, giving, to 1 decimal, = 0.6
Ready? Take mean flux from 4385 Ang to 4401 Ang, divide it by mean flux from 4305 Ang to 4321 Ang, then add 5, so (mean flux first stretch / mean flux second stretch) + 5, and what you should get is 5.97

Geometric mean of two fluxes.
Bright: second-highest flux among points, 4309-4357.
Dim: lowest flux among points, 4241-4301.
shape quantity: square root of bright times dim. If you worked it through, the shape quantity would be 17.4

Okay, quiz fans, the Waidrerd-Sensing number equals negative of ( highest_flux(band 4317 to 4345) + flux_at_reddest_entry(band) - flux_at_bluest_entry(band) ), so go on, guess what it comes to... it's -27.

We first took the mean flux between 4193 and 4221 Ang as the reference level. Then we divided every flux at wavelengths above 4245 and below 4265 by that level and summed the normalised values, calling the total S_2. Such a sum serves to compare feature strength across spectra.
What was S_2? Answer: 4.96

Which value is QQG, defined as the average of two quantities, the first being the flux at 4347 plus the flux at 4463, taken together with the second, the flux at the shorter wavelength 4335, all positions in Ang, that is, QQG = 28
